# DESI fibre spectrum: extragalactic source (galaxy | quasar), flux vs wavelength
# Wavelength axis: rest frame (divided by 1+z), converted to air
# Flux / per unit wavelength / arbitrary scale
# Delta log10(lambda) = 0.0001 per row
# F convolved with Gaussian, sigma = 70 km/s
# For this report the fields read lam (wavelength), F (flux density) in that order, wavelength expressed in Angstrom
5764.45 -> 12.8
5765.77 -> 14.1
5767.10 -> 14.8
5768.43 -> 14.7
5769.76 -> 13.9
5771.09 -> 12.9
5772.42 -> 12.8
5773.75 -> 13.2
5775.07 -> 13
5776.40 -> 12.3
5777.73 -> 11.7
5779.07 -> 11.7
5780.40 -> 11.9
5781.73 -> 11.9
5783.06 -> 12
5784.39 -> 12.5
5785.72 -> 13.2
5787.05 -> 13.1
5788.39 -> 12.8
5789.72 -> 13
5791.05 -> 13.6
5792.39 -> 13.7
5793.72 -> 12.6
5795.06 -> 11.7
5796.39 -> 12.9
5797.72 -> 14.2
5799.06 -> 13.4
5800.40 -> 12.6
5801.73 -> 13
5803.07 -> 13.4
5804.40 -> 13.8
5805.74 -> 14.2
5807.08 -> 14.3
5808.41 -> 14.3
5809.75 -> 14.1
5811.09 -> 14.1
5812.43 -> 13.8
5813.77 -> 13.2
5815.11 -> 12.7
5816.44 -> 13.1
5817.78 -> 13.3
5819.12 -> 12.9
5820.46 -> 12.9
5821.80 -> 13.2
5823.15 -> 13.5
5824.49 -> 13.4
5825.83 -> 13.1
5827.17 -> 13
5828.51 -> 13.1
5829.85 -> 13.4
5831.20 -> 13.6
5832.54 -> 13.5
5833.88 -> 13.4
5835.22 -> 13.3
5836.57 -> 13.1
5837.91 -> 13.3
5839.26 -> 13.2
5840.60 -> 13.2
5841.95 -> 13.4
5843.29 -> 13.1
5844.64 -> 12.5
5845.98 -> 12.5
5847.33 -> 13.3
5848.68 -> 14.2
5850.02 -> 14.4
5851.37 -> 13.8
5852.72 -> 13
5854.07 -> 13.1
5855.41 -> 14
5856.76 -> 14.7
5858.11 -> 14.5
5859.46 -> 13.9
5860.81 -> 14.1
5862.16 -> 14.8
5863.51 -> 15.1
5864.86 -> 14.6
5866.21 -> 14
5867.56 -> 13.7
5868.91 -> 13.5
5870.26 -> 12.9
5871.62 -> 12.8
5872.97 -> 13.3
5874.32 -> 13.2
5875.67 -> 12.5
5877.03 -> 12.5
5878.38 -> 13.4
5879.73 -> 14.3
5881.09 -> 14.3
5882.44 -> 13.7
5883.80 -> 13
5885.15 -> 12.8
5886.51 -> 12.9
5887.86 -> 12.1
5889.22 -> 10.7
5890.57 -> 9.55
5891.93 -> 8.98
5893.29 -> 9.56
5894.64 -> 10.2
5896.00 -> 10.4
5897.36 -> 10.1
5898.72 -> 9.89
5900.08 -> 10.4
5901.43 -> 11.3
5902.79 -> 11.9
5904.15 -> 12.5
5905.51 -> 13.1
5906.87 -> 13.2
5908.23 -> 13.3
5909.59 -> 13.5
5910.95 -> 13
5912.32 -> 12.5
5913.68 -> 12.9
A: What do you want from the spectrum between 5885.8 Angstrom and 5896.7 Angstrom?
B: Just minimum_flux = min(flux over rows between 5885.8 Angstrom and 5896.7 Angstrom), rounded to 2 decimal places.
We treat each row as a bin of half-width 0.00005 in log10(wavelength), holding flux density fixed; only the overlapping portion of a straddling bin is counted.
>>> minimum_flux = 8.98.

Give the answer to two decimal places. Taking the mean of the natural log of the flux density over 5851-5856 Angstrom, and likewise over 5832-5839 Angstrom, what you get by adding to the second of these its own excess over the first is 2.58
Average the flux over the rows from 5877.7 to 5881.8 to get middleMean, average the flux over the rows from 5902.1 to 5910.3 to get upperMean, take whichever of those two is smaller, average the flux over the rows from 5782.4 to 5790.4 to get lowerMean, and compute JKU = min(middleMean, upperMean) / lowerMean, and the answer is 1.01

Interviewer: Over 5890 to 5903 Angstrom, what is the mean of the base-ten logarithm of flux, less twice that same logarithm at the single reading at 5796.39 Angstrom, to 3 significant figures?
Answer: -1.21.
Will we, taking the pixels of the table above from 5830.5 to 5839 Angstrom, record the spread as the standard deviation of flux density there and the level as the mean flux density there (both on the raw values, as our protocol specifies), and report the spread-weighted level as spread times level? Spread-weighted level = 2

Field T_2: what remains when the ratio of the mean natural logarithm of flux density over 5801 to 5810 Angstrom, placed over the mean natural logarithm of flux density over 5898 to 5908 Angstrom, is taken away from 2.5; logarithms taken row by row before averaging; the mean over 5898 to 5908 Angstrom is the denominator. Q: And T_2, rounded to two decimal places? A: 1.43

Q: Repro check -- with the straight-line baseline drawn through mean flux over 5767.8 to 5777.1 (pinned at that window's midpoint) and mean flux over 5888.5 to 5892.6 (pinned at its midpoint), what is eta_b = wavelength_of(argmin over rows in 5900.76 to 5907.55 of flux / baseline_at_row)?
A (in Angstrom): 5901.43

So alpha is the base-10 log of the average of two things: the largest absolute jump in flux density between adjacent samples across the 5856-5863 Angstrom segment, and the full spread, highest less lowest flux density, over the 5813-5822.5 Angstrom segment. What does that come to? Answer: -0.19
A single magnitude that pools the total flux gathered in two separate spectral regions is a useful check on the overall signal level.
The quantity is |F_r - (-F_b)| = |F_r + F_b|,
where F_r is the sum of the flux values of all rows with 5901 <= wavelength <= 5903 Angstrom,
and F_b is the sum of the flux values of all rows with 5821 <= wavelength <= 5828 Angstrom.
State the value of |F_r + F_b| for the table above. 89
